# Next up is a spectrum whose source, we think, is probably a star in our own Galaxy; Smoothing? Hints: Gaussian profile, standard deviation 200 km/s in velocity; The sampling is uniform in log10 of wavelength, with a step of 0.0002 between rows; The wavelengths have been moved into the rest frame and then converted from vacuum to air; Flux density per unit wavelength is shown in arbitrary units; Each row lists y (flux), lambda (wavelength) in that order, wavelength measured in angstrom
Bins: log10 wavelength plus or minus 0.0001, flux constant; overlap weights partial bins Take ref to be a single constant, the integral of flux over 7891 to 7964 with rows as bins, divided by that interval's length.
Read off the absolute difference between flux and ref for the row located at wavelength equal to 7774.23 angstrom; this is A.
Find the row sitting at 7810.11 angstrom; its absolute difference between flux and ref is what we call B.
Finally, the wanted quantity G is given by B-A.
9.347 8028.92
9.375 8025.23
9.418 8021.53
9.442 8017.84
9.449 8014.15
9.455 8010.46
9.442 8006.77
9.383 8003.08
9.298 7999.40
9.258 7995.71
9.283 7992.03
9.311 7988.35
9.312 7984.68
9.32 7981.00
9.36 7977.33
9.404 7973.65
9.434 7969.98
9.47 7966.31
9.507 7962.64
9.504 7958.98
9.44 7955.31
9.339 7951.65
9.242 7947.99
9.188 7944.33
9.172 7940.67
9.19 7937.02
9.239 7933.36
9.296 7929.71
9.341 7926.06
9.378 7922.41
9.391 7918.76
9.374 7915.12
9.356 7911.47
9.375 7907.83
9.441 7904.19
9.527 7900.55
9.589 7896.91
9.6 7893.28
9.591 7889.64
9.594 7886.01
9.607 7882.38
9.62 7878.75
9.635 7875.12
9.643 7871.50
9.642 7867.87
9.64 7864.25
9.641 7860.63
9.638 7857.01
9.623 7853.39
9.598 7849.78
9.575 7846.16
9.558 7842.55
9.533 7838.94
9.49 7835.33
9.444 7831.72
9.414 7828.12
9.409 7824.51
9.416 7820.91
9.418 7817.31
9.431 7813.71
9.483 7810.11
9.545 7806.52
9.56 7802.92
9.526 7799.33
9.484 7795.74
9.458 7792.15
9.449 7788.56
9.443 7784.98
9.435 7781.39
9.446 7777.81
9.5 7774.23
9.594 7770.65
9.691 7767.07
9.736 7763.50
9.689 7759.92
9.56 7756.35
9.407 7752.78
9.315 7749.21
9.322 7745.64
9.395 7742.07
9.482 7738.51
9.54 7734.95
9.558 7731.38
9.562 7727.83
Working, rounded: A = 0.125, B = 0.11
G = -0.02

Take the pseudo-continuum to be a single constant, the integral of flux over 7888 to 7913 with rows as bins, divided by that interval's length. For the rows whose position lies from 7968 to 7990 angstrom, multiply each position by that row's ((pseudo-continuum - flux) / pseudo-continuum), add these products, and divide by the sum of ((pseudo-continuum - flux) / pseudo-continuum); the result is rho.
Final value 7981.2 angstrom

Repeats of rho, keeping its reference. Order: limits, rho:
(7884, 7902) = 7892.1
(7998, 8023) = 8007.5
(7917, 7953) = 7937.4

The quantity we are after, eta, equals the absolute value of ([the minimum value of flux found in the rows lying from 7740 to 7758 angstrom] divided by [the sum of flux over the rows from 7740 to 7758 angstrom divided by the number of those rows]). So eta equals 0.991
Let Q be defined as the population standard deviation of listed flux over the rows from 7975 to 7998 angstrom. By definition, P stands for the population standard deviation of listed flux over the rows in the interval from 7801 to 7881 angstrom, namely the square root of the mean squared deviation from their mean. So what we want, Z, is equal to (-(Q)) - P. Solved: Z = -0.119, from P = 0.087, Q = 0.03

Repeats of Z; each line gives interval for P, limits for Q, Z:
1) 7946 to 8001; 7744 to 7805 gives -0.202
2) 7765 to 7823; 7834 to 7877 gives -0.122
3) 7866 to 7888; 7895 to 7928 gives -0.098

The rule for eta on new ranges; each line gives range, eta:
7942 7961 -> 0.983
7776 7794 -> 0.999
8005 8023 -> 0.998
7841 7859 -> 0.996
